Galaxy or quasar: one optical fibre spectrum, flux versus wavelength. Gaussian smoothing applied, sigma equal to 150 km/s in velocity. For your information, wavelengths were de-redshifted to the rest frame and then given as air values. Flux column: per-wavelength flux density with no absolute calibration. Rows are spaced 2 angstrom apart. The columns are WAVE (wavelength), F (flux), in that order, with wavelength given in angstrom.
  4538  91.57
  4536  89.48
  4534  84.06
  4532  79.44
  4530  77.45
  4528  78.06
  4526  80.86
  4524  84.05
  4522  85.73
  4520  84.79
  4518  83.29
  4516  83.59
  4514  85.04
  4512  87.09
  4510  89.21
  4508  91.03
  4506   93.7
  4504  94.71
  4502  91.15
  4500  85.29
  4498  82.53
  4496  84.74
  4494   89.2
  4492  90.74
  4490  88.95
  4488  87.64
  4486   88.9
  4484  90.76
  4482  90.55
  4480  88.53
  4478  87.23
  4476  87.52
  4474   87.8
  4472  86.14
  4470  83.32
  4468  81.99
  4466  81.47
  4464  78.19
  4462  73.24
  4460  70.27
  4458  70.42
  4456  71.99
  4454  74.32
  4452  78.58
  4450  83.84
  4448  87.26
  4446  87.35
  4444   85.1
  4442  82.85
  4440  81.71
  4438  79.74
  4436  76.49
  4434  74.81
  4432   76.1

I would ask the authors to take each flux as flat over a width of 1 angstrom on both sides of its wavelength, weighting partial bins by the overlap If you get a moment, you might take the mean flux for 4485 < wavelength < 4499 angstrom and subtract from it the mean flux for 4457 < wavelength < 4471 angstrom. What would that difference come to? 11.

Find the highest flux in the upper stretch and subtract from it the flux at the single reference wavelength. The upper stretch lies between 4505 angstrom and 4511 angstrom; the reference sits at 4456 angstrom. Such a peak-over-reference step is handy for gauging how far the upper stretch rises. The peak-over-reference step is 22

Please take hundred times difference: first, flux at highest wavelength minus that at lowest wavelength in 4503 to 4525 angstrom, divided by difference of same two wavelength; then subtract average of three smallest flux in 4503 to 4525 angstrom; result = -8418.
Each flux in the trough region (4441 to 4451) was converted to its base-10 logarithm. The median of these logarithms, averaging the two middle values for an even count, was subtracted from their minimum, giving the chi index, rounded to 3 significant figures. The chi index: -0.0116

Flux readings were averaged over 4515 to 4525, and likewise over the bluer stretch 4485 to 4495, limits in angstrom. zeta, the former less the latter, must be -4.8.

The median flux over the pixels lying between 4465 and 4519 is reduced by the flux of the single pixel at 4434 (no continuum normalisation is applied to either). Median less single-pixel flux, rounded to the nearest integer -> 13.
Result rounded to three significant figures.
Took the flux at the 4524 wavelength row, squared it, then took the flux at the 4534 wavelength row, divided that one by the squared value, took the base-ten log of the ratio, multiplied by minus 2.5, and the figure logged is 4.81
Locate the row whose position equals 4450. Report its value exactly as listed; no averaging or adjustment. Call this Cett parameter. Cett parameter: 83.84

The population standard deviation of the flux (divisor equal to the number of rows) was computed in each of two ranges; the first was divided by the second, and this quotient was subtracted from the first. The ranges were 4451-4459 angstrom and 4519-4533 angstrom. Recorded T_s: 2.1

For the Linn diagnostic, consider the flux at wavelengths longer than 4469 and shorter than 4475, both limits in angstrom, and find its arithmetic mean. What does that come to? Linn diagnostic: 86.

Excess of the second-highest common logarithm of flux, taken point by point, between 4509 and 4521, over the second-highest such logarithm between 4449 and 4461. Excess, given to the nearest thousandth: 0.045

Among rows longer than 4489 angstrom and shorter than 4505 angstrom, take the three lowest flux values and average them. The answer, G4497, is 84.2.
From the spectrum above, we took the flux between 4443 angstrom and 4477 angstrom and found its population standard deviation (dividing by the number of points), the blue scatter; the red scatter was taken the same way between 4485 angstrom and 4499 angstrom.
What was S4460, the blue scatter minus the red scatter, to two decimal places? 3.51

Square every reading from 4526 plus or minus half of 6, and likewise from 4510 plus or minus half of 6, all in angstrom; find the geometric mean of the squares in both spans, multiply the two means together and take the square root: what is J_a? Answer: 7213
